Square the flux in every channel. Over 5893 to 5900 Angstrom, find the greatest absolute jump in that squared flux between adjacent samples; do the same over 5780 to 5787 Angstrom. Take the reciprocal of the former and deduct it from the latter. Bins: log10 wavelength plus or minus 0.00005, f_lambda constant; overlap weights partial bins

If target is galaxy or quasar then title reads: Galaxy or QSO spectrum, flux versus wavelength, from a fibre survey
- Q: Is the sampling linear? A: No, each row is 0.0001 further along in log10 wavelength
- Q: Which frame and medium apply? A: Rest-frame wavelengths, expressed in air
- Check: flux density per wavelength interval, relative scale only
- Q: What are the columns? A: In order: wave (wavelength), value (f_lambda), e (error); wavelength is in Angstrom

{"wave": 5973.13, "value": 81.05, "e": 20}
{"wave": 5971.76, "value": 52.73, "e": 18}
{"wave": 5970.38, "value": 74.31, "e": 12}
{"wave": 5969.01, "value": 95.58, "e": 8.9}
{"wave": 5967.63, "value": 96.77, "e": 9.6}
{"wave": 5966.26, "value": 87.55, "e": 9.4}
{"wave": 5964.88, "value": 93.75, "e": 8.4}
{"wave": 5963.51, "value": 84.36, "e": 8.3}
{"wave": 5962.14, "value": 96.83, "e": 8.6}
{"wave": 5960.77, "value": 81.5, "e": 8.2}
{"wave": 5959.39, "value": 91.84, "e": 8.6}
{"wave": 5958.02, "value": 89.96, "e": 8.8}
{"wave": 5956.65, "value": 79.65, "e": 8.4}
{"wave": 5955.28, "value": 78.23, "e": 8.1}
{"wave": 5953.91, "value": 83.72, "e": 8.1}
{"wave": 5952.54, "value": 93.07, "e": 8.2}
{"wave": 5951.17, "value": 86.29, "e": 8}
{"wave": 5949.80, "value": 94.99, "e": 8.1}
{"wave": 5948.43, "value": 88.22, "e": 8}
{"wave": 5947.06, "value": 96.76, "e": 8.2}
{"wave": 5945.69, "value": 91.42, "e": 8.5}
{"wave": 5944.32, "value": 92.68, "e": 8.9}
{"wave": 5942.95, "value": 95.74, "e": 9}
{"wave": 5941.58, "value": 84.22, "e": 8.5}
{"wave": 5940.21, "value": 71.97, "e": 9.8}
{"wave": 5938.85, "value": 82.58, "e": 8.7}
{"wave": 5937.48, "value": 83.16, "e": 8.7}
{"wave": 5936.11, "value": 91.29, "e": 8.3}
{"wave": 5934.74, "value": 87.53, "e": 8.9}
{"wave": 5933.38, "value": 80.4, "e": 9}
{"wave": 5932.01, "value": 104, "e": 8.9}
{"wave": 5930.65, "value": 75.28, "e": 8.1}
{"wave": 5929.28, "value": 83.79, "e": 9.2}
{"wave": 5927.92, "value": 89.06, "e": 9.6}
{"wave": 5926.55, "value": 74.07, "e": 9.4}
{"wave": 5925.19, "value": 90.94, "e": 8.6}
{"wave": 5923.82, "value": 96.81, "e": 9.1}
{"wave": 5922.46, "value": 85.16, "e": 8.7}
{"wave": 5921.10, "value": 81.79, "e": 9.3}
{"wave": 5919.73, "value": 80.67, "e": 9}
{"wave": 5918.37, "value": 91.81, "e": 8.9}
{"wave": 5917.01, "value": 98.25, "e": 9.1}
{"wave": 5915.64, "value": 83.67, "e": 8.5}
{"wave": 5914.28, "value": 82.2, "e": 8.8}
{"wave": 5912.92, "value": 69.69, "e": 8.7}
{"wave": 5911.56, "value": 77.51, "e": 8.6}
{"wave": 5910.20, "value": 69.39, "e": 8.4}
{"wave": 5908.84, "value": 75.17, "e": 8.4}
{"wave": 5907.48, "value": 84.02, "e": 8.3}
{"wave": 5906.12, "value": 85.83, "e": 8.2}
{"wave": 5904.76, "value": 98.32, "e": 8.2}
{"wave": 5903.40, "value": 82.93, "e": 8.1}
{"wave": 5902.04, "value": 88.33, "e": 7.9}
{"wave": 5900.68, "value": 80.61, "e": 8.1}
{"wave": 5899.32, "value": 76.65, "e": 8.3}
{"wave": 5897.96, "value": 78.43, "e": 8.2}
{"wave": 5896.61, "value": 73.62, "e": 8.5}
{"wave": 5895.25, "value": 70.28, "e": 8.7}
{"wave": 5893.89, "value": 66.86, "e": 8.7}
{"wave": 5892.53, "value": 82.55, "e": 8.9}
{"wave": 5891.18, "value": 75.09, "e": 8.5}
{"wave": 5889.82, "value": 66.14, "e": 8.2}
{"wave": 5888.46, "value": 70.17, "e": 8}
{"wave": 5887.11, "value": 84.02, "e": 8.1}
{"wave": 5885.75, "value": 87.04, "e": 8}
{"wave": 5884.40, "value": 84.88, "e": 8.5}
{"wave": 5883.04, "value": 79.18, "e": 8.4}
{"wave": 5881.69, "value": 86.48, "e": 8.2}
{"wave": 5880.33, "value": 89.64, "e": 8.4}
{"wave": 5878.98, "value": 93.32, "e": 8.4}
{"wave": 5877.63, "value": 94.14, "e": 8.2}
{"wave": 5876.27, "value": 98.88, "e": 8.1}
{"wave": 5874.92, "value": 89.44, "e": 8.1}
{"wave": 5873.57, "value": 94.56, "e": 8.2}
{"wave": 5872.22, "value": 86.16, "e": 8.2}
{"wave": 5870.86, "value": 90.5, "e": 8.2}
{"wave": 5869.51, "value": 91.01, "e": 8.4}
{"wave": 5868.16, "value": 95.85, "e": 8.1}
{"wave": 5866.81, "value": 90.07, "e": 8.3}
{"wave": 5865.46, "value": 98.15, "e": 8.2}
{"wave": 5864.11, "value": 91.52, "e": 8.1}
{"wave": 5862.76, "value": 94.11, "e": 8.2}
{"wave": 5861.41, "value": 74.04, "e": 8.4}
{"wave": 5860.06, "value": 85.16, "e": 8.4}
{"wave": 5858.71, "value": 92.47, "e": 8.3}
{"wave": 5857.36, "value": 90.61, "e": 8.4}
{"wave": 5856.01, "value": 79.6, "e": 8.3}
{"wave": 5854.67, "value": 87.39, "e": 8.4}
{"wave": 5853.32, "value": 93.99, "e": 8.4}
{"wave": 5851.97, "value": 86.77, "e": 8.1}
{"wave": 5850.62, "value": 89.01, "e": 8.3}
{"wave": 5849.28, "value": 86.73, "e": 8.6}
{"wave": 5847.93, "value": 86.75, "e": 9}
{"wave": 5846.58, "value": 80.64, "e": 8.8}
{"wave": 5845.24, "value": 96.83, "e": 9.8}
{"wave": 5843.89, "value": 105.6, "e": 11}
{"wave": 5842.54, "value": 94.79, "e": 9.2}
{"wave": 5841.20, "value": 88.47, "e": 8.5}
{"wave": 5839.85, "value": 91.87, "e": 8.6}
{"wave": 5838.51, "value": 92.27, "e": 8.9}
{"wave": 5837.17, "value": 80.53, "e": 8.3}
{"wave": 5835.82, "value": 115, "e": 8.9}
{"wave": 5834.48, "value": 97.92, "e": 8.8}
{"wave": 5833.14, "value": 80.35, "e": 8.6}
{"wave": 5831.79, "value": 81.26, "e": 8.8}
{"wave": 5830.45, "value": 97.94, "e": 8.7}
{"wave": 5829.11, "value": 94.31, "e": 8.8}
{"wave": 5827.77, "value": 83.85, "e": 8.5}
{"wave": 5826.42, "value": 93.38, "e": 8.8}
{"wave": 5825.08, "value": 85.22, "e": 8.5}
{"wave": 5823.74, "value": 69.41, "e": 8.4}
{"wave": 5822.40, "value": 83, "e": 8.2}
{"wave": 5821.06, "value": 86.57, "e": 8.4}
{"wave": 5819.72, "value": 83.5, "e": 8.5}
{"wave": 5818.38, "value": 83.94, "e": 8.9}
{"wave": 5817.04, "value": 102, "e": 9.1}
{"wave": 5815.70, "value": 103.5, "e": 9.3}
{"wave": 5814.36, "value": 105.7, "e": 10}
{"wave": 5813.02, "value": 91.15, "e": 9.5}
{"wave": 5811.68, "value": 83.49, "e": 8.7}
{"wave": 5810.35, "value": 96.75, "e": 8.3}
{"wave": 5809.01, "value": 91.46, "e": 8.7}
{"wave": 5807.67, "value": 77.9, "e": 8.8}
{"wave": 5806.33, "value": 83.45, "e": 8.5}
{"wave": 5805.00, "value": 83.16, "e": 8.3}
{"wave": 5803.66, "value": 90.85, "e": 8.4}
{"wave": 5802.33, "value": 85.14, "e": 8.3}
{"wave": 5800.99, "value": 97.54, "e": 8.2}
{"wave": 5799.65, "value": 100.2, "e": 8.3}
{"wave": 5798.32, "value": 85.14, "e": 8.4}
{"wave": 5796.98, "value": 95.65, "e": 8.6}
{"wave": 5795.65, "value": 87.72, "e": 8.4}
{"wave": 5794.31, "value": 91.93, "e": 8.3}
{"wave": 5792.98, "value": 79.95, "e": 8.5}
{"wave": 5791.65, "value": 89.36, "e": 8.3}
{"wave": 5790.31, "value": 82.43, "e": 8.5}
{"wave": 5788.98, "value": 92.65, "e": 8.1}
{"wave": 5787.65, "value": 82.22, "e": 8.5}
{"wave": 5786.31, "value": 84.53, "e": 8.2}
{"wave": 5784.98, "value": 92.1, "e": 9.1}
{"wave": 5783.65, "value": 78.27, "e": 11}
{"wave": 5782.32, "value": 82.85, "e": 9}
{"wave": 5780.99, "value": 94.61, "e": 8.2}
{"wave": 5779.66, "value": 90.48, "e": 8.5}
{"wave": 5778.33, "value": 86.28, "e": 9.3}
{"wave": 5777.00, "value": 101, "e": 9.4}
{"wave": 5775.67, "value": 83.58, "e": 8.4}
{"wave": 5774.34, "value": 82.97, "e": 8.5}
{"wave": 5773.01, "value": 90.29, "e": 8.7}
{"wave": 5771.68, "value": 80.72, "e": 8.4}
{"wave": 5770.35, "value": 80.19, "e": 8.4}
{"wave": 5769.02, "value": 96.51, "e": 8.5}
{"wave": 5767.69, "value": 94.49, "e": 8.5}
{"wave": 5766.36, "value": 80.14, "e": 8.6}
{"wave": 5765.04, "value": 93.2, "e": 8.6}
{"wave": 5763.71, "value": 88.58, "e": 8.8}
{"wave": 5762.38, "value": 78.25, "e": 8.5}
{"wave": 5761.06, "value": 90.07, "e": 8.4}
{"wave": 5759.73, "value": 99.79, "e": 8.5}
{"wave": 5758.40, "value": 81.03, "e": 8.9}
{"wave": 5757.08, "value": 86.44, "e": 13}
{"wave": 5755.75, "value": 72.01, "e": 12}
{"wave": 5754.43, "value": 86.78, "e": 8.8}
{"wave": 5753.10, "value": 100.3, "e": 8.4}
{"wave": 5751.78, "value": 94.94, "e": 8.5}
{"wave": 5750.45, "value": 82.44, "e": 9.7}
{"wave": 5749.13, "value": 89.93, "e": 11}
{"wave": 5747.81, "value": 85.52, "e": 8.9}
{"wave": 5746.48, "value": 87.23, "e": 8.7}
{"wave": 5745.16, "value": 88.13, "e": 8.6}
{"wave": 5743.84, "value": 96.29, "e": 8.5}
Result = 2356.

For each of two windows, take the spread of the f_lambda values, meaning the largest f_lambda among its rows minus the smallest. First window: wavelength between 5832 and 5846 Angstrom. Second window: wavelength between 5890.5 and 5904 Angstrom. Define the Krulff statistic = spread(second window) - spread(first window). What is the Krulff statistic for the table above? -13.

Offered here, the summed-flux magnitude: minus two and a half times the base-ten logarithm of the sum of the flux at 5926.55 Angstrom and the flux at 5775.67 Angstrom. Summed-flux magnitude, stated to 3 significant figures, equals -5.49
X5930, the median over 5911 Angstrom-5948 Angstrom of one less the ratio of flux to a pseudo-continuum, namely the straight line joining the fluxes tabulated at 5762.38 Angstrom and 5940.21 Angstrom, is -0.17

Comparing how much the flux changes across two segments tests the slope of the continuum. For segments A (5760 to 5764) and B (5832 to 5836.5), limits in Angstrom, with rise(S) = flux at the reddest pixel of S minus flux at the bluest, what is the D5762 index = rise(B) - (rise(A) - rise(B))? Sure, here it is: 71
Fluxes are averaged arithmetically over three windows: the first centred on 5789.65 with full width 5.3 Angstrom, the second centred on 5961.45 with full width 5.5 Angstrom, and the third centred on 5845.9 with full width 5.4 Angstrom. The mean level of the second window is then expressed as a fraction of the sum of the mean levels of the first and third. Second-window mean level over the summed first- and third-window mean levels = 0.495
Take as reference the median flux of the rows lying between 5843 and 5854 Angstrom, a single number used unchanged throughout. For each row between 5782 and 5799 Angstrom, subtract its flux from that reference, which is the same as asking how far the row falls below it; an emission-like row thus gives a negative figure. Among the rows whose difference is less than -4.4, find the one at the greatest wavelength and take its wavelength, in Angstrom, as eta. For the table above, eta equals 5796.98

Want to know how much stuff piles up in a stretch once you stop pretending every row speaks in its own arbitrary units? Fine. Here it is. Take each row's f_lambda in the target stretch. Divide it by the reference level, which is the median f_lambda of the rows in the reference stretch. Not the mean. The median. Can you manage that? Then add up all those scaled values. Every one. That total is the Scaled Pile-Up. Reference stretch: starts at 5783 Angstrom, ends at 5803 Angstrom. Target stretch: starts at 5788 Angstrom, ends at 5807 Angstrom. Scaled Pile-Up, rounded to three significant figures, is 14.2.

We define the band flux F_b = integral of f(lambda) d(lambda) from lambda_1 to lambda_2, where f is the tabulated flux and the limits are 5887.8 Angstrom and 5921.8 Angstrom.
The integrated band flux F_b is 2706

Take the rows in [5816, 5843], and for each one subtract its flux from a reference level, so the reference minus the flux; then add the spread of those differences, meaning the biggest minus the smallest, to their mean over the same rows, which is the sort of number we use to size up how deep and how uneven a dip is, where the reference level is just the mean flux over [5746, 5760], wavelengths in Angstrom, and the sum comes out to 44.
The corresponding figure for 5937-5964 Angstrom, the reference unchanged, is 25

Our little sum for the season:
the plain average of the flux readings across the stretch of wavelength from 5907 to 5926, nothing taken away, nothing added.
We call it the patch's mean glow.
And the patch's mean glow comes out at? 83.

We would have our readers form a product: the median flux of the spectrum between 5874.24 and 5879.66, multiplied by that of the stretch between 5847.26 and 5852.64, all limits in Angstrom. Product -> 8132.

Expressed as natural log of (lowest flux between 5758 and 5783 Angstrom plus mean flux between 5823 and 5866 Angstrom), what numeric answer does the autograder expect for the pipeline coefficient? 5.12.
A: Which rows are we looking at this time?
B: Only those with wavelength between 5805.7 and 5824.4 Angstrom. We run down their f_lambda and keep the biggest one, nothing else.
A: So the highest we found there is 105.7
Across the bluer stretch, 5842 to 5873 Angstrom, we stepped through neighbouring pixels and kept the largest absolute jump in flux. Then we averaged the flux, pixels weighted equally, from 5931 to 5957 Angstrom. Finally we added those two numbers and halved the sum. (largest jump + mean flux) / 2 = 53.9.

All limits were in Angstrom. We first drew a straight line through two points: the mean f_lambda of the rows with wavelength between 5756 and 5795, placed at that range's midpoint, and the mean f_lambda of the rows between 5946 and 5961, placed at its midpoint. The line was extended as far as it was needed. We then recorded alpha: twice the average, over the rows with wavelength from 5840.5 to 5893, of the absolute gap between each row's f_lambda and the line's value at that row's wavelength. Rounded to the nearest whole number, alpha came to 12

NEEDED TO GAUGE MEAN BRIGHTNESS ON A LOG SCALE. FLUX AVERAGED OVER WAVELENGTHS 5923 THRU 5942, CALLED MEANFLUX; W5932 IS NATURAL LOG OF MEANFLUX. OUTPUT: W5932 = 4.45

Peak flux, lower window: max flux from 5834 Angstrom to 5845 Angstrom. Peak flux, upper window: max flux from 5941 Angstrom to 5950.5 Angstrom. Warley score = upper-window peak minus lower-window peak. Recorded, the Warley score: -18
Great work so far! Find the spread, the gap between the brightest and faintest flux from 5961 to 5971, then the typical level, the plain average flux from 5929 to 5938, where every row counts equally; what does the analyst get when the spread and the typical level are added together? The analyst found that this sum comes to 109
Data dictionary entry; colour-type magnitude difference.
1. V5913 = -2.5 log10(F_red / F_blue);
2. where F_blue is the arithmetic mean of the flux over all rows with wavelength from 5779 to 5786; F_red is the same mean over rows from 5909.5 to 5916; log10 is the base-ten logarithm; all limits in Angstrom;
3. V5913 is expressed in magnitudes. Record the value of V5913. 0.15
